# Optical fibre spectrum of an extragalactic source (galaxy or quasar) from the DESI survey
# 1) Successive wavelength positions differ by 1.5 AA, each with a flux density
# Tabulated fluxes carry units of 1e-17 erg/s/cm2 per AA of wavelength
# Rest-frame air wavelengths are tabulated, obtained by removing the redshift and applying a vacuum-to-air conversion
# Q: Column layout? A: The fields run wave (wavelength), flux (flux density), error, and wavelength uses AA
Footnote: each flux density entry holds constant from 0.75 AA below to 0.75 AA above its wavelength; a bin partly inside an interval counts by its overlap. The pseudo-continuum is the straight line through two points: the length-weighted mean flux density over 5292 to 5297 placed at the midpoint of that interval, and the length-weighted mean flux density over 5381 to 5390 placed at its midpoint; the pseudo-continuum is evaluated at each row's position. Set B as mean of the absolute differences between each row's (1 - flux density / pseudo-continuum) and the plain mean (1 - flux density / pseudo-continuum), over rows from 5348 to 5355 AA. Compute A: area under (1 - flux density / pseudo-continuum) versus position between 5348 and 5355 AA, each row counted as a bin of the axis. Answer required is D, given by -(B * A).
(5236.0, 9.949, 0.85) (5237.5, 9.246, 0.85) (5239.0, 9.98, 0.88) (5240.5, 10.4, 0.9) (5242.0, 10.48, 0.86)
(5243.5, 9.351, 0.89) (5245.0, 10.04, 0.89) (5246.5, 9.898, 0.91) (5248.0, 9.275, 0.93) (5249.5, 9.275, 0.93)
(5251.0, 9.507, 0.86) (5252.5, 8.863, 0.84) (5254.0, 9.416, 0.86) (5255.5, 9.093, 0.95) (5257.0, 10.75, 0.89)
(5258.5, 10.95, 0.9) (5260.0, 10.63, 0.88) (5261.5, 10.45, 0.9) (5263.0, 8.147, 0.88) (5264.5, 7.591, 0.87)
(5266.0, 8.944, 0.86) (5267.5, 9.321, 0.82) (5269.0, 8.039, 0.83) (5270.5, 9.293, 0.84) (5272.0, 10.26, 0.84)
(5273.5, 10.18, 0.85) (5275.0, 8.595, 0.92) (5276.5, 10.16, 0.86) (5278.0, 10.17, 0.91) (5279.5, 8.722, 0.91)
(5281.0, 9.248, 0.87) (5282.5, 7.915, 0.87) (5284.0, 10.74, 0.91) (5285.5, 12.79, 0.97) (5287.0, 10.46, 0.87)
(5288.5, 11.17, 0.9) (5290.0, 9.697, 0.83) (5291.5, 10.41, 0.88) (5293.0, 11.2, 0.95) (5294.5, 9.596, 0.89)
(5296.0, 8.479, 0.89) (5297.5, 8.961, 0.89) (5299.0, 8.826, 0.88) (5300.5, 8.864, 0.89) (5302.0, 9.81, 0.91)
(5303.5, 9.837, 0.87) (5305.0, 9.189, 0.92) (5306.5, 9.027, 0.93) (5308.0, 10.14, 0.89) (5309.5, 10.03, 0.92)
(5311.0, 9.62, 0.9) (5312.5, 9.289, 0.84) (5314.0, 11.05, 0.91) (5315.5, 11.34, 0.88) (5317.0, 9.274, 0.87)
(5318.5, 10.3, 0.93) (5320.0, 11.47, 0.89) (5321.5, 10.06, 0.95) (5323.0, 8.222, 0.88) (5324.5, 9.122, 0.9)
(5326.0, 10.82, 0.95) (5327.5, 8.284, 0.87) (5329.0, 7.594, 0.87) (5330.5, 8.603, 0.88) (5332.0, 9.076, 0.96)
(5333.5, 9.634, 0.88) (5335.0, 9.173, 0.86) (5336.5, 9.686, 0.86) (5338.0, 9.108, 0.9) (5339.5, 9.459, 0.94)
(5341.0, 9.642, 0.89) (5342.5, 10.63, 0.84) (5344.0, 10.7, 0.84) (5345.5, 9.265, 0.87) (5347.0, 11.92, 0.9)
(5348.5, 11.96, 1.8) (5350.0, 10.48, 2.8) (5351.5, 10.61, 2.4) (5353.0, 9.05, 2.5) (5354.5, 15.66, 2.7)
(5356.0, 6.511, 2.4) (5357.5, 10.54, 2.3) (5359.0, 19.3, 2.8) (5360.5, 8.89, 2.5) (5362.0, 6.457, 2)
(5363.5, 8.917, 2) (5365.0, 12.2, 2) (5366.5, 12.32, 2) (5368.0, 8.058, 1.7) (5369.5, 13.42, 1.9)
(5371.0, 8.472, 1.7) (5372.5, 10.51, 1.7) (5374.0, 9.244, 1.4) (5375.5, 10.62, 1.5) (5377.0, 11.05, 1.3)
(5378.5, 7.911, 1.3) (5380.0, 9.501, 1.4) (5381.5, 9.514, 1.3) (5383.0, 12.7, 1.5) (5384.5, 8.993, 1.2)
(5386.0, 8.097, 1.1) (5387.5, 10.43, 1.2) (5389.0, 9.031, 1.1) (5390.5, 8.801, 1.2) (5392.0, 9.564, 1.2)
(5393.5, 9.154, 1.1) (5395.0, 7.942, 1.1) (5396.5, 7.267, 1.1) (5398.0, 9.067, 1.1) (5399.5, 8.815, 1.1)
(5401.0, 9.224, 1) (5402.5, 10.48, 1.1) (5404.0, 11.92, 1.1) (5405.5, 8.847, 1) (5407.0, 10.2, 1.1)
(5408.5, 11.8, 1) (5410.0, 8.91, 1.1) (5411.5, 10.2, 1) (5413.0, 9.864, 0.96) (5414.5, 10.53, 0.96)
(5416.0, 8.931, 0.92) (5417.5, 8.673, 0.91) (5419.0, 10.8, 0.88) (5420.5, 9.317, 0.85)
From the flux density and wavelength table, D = 0.215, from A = -1.2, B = 0.185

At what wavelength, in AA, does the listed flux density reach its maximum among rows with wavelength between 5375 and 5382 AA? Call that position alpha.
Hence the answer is 5377.0 AA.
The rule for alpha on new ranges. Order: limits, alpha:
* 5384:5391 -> 5387.5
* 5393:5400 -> 5393.5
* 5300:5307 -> 5303.5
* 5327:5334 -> 5333.5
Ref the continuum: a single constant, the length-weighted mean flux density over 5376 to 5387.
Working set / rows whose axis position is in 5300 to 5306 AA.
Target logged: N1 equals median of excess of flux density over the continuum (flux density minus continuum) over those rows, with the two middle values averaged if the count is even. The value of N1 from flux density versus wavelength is -0.2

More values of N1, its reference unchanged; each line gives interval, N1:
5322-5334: -0.9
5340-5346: 0.4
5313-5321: 1.3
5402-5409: 0.8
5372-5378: 0.8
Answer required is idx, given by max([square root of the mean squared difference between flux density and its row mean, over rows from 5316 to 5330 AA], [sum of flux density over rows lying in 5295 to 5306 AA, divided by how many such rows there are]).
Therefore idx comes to 9.1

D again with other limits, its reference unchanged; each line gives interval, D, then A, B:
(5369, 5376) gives 0.053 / -0.4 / 0.131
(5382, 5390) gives 0.004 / 0.0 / 0.140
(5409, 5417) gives -0.003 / 0.0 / 0.063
